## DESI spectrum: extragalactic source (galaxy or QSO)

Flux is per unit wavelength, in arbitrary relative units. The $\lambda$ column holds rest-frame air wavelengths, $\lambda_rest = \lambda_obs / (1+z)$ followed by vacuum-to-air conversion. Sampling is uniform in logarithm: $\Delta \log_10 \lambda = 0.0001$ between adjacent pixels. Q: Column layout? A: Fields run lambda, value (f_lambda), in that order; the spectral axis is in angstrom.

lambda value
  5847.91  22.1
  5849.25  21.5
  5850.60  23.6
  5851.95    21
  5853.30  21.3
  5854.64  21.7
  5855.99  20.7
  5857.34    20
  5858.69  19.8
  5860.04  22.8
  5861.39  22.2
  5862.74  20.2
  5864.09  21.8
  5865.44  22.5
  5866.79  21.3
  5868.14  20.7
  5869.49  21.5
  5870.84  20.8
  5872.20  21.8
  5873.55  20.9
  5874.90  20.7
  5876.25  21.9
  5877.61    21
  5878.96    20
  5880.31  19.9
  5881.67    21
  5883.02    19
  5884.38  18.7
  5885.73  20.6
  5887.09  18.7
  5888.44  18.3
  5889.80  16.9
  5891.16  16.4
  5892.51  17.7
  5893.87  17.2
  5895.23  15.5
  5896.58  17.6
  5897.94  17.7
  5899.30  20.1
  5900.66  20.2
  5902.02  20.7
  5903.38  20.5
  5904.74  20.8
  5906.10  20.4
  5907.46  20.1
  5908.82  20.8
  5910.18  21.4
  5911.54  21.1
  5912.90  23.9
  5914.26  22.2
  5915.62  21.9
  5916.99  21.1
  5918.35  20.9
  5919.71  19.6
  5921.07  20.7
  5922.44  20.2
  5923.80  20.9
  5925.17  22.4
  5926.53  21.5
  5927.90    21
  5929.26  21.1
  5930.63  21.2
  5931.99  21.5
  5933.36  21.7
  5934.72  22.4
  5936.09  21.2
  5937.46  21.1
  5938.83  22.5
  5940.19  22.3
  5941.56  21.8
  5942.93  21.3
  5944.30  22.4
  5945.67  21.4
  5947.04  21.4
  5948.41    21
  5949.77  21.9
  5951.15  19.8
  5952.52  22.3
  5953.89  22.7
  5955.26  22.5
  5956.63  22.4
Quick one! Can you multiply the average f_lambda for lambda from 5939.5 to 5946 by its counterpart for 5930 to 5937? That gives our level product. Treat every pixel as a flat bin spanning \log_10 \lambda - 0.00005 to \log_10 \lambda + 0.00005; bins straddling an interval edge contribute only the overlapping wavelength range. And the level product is 472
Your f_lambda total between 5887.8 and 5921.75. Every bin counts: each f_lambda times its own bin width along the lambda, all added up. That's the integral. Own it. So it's 671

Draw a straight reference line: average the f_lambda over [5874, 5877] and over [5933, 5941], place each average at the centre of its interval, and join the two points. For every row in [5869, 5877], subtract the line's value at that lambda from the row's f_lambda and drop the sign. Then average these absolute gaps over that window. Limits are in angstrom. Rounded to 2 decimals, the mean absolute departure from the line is 0.47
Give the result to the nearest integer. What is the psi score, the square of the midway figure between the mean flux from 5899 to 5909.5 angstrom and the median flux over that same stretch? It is 418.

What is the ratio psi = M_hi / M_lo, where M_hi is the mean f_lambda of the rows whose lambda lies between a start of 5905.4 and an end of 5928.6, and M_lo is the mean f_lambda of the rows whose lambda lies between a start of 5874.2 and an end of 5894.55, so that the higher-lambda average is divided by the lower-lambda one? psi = 1.10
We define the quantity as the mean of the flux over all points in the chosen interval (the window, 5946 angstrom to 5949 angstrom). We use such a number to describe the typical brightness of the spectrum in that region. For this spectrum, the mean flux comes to 21.2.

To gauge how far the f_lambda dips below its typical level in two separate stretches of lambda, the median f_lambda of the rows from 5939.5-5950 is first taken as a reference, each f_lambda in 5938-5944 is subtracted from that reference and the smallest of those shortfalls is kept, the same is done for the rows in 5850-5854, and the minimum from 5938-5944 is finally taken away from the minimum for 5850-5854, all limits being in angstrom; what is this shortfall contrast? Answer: -1.1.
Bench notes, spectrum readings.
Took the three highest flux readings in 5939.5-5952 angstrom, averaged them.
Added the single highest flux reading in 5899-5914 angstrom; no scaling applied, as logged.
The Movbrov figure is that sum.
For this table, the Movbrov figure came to 46.1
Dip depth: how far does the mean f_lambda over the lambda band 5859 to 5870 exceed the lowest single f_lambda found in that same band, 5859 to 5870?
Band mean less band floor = 1.4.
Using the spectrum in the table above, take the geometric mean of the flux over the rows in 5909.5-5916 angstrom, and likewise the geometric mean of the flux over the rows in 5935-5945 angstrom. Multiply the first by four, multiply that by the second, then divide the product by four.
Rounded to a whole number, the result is 481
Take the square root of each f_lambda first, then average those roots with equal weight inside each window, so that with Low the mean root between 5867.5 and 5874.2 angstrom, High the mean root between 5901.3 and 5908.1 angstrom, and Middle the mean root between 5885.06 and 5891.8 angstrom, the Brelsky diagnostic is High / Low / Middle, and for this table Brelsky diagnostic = 0.231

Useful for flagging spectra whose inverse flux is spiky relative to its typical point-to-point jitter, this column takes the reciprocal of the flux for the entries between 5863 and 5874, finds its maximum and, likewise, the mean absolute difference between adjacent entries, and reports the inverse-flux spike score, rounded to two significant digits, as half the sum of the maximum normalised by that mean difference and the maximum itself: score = 13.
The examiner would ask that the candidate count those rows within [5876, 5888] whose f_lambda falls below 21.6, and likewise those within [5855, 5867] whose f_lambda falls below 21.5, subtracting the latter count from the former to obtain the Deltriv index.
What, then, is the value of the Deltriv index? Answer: 3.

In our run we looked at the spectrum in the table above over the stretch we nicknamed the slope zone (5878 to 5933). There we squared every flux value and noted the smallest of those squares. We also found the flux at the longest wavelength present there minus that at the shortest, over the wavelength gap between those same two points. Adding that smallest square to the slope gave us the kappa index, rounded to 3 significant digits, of 240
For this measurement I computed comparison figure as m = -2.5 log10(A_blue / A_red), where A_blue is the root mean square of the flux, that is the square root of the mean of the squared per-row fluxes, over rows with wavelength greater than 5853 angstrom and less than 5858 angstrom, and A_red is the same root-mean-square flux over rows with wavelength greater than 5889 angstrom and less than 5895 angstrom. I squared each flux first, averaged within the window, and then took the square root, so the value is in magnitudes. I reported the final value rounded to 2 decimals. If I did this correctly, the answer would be -0.22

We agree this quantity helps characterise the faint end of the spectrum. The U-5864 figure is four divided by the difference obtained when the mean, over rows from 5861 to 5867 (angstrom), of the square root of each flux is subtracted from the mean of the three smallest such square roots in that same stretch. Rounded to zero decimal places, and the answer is -74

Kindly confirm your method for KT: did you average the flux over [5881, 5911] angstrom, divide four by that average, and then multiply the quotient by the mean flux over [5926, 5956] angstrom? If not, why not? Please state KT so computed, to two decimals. 4.53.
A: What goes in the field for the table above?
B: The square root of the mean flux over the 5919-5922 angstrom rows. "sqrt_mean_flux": 4.49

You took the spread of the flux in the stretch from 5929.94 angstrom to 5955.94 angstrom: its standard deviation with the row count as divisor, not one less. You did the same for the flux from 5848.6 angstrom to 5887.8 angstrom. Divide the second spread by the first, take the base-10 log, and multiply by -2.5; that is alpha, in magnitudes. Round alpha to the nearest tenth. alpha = -0.5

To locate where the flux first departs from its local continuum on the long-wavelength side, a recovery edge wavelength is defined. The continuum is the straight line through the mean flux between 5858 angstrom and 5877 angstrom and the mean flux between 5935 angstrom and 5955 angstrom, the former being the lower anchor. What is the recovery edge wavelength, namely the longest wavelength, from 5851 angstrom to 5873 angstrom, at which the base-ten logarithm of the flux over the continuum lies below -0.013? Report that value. 5868.14 angstrom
